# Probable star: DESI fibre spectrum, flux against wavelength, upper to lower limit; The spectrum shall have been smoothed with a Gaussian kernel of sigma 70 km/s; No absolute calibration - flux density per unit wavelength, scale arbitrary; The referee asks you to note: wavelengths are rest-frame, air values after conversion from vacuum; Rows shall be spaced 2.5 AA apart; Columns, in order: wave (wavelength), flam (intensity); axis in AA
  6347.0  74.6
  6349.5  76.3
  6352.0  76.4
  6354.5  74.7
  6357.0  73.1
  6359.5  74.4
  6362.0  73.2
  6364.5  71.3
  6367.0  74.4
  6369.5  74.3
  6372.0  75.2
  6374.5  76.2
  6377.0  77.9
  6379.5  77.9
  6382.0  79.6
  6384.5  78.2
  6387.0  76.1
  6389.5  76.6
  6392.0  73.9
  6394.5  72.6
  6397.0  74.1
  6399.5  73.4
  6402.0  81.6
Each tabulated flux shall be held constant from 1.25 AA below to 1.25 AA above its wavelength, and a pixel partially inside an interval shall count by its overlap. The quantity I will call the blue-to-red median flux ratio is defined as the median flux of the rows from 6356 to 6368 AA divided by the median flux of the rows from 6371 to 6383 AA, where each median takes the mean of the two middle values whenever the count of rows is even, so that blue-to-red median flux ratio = 0.94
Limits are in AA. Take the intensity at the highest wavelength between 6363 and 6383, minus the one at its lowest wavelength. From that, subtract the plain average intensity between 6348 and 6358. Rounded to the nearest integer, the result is -67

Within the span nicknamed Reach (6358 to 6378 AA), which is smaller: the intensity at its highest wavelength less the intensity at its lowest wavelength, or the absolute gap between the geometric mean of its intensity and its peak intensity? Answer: 3.3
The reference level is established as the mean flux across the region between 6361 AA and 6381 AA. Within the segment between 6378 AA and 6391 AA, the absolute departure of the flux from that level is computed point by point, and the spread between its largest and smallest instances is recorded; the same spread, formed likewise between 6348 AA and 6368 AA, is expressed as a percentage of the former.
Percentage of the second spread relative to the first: 97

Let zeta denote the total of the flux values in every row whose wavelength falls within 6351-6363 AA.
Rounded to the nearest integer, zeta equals 372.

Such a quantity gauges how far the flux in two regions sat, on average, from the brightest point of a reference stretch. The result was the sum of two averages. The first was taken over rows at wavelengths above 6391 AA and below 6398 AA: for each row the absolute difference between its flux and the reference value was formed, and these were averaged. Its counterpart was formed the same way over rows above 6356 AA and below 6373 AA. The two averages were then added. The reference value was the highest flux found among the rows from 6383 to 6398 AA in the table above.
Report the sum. 9.2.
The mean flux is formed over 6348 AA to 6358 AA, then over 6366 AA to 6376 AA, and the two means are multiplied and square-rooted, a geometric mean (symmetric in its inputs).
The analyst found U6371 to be 75.1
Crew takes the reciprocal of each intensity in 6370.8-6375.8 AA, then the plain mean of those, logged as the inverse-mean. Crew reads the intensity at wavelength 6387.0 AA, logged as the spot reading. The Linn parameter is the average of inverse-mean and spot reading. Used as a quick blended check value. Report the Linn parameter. 38.06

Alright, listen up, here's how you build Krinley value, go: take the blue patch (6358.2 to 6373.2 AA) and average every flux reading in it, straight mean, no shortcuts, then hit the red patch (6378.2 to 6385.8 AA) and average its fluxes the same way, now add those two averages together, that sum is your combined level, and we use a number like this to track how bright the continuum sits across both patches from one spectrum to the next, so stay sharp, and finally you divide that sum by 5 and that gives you 30.5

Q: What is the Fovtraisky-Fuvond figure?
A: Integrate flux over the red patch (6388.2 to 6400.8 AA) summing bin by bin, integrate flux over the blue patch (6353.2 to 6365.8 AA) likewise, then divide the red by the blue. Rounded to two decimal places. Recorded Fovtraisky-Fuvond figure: 1.01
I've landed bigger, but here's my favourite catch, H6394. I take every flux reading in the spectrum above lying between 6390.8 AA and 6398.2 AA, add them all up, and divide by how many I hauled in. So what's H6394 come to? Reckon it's 74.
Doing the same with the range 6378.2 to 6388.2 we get 78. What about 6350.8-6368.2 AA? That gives 74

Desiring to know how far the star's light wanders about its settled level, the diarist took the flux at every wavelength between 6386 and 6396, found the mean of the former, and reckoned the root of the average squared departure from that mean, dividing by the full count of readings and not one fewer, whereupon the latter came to 1.6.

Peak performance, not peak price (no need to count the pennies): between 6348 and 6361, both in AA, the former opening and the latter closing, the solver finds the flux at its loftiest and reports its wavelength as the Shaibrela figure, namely 6352.0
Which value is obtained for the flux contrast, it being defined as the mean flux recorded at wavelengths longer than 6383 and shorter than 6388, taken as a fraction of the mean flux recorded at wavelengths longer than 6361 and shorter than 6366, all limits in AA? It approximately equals 1.07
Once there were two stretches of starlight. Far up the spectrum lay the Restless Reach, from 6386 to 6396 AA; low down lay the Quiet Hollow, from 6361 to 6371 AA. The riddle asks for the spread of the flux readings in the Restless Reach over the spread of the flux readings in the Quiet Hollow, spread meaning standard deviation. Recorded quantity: 1.3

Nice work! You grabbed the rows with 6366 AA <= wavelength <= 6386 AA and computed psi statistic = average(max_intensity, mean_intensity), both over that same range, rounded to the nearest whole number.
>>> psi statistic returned 78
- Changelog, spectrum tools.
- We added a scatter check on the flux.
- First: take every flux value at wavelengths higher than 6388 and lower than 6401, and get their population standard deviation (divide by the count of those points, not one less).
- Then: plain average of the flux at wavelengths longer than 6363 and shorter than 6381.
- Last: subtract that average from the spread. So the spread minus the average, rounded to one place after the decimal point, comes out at -74.0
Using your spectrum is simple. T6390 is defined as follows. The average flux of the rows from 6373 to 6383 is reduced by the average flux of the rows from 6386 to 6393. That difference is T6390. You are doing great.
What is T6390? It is 2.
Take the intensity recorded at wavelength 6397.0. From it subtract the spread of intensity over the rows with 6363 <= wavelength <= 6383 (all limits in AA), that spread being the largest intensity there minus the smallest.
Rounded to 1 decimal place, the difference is 65.8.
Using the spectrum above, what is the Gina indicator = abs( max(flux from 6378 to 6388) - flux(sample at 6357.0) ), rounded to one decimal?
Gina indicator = 6.5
